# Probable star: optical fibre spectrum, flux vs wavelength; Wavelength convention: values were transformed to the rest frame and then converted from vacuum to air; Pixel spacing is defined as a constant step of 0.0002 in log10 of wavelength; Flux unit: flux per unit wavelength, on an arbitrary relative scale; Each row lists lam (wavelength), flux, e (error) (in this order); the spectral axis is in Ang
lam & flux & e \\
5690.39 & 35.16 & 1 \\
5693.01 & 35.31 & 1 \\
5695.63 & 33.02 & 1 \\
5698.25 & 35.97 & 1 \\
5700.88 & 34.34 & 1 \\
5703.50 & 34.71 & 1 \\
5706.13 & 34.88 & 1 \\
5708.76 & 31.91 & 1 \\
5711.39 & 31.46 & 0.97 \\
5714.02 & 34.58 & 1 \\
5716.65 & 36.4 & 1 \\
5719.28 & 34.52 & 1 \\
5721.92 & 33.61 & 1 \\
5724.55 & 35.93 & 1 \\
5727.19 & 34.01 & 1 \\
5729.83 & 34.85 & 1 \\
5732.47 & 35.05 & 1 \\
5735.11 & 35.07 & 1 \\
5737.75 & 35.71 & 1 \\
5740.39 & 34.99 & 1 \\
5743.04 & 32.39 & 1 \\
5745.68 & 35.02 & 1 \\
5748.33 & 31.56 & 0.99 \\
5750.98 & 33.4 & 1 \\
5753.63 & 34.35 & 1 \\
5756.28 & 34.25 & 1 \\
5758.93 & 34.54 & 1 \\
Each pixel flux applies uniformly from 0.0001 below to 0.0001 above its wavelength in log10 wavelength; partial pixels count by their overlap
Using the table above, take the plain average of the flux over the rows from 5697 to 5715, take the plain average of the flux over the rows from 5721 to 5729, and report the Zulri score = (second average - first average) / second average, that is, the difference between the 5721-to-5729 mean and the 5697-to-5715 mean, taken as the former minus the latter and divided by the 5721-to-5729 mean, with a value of 0.02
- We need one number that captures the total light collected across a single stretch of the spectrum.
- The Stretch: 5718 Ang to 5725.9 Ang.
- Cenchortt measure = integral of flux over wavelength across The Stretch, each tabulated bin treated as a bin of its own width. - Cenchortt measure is 274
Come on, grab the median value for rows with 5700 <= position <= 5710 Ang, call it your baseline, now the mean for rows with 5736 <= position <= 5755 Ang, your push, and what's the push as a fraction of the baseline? 0.98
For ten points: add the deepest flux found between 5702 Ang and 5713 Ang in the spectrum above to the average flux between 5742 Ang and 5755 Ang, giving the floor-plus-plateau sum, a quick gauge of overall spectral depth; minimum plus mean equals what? 64.8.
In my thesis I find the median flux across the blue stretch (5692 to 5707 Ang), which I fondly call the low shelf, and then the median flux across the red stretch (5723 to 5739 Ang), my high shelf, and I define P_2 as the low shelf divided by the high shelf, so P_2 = 0.99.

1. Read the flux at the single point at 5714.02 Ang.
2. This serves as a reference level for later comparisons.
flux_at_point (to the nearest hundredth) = 34.58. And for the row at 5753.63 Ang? 34.35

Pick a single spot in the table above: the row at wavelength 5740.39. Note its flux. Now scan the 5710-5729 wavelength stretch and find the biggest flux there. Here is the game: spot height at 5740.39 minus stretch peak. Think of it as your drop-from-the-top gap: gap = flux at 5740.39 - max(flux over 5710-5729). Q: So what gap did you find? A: -1.4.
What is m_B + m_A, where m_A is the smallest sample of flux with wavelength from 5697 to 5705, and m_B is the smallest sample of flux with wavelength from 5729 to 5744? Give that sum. 66.7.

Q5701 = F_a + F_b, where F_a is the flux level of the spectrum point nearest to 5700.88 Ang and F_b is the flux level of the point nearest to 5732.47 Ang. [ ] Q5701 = 69.4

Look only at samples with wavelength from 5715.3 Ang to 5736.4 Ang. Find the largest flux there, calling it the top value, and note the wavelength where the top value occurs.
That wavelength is 5716.65 Ang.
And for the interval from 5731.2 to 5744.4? 5737.75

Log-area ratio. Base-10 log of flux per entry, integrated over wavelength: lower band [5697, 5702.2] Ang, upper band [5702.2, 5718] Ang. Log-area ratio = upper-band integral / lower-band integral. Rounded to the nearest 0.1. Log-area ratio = 3.0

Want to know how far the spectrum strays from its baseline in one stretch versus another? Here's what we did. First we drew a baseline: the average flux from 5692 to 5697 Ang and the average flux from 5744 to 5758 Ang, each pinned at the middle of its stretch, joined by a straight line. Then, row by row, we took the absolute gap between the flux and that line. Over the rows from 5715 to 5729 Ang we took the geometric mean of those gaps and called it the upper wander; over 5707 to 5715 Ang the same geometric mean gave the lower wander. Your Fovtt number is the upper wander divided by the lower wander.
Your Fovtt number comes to 0.43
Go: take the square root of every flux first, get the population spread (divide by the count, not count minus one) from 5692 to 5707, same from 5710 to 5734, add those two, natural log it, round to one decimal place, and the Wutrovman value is -1.6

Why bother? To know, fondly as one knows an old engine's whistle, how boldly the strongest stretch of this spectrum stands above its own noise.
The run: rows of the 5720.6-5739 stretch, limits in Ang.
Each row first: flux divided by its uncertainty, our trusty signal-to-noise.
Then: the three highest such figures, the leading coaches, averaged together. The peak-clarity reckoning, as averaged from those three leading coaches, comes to 35.57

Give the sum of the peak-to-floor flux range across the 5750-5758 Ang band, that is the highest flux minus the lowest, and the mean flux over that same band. 35.0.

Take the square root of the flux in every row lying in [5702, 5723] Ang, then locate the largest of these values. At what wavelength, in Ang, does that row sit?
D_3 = 5716.65 Ang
